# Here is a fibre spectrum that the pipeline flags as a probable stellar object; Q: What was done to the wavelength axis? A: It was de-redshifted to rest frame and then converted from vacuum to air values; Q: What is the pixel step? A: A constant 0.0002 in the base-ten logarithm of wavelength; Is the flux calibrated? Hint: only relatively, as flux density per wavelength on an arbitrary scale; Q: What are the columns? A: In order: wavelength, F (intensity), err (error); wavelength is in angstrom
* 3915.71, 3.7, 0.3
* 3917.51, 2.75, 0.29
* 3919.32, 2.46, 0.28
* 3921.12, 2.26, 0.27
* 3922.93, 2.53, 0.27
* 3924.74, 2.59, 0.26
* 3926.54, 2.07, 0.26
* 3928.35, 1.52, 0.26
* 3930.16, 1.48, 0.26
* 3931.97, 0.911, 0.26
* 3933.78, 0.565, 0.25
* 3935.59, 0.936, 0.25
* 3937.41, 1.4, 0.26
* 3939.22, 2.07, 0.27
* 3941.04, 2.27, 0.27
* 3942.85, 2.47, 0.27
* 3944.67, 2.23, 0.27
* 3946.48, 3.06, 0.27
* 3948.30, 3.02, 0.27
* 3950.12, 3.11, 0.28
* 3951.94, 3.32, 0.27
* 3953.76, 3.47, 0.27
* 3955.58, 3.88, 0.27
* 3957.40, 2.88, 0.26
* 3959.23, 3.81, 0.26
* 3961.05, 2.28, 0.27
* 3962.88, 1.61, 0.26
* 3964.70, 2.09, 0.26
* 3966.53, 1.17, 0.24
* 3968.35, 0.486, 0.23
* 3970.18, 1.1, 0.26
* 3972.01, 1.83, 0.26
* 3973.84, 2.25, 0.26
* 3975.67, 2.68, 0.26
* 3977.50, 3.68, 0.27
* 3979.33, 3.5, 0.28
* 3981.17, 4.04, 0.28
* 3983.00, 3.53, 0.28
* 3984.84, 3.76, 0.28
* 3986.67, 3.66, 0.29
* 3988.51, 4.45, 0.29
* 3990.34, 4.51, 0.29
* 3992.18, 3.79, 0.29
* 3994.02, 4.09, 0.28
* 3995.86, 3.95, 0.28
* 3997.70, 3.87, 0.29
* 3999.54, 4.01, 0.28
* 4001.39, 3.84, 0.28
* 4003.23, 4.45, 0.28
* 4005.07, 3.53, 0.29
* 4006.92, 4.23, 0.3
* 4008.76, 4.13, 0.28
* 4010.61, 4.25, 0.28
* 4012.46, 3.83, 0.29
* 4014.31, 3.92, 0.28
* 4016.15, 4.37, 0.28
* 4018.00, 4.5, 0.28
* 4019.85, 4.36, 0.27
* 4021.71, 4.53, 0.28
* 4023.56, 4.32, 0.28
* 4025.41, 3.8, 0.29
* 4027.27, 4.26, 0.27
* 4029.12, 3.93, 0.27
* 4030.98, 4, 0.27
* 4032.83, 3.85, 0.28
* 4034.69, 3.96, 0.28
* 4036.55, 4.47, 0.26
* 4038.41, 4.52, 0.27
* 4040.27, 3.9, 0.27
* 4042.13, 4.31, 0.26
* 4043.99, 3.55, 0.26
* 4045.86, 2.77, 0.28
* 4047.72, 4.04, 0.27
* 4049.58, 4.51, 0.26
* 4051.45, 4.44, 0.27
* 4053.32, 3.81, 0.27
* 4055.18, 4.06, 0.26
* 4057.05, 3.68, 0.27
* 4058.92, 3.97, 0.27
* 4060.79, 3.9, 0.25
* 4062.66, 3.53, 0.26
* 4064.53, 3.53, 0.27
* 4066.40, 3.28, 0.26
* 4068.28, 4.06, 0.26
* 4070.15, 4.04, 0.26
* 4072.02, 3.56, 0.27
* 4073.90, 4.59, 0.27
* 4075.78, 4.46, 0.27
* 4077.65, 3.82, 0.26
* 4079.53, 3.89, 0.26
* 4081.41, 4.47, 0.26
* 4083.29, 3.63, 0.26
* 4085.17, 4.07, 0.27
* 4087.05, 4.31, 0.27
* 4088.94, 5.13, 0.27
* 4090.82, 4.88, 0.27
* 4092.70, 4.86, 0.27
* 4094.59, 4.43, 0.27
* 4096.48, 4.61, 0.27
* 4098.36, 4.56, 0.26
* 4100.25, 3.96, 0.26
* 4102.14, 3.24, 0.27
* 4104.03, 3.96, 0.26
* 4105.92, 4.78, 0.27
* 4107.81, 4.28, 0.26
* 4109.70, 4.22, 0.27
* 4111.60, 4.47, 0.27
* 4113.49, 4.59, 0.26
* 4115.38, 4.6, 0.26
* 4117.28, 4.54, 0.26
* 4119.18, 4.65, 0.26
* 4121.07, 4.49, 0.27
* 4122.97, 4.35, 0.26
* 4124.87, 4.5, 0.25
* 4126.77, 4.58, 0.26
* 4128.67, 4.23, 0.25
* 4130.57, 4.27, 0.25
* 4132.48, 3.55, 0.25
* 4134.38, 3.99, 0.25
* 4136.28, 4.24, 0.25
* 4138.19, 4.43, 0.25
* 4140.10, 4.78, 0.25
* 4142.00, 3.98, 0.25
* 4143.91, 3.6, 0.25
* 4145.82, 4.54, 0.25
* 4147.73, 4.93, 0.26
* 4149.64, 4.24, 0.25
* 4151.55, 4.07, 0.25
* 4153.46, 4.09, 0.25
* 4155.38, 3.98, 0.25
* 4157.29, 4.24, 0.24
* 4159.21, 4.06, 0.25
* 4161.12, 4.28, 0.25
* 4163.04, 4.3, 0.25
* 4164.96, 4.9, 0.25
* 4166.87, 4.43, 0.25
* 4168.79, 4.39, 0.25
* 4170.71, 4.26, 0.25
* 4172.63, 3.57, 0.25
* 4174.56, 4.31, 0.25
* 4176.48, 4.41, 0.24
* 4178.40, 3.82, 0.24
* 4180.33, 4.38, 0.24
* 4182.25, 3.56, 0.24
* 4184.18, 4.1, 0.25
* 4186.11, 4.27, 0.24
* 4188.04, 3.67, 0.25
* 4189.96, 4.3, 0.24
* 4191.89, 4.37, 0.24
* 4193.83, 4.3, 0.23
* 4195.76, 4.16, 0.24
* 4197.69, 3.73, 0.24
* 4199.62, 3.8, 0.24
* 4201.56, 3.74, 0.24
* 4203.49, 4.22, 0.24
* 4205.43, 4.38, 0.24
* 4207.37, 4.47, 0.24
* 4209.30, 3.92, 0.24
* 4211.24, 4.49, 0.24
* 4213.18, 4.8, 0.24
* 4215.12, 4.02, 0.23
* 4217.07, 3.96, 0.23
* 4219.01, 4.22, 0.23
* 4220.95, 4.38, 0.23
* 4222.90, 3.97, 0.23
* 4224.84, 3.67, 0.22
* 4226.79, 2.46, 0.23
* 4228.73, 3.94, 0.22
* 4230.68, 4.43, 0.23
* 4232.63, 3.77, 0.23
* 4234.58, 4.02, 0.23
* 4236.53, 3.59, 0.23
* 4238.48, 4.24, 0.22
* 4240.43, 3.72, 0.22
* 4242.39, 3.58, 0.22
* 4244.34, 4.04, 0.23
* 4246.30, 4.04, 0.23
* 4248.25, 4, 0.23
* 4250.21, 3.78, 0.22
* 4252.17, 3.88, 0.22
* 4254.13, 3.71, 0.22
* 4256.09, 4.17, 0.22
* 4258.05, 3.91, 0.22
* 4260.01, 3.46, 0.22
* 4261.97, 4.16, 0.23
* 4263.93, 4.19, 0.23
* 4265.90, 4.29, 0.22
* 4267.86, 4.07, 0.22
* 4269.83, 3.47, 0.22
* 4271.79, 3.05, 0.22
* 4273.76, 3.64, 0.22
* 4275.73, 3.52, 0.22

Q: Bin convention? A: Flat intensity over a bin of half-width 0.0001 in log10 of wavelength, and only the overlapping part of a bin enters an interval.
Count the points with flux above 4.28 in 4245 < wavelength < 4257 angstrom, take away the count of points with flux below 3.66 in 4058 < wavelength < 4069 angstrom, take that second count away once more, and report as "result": -6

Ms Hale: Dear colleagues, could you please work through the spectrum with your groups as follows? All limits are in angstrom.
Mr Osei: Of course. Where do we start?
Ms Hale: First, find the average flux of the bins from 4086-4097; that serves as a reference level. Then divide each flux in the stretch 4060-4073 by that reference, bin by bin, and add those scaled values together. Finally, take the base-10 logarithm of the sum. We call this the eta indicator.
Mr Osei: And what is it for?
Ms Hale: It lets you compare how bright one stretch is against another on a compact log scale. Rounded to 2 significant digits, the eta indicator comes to 0.74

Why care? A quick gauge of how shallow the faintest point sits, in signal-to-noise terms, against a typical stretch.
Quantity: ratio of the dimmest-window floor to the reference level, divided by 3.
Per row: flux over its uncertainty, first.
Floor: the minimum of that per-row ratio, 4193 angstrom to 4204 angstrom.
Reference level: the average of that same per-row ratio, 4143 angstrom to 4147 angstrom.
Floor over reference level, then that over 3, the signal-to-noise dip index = 0.32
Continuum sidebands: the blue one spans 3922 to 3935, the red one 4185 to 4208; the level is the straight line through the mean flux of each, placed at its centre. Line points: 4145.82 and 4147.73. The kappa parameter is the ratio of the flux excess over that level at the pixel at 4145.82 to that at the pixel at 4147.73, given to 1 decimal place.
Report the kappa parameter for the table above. 0.7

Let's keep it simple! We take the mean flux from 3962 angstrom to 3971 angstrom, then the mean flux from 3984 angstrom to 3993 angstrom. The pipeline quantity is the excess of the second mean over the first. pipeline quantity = 2.7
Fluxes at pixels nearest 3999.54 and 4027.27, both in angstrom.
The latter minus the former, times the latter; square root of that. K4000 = 1.0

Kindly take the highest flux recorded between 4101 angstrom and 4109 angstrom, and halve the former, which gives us 2.39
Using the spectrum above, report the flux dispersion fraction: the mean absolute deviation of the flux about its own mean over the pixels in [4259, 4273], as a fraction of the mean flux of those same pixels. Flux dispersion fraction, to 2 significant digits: 0.11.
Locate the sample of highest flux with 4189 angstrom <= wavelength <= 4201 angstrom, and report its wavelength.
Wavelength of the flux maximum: 4191.89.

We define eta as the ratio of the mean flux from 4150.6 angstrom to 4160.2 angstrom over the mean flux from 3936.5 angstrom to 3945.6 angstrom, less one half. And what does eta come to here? 1.5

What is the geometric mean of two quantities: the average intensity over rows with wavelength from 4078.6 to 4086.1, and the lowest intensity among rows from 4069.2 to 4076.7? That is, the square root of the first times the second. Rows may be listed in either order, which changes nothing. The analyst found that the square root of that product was 3.8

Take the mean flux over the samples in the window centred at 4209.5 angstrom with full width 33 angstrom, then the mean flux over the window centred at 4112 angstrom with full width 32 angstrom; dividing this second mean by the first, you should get 1.06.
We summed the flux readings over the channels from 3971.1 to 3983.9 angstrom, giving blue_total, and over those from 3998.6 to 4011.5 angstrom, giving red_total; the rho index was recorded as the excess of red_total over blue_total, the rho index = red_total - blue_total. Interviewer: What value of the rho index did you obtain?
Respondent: 7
